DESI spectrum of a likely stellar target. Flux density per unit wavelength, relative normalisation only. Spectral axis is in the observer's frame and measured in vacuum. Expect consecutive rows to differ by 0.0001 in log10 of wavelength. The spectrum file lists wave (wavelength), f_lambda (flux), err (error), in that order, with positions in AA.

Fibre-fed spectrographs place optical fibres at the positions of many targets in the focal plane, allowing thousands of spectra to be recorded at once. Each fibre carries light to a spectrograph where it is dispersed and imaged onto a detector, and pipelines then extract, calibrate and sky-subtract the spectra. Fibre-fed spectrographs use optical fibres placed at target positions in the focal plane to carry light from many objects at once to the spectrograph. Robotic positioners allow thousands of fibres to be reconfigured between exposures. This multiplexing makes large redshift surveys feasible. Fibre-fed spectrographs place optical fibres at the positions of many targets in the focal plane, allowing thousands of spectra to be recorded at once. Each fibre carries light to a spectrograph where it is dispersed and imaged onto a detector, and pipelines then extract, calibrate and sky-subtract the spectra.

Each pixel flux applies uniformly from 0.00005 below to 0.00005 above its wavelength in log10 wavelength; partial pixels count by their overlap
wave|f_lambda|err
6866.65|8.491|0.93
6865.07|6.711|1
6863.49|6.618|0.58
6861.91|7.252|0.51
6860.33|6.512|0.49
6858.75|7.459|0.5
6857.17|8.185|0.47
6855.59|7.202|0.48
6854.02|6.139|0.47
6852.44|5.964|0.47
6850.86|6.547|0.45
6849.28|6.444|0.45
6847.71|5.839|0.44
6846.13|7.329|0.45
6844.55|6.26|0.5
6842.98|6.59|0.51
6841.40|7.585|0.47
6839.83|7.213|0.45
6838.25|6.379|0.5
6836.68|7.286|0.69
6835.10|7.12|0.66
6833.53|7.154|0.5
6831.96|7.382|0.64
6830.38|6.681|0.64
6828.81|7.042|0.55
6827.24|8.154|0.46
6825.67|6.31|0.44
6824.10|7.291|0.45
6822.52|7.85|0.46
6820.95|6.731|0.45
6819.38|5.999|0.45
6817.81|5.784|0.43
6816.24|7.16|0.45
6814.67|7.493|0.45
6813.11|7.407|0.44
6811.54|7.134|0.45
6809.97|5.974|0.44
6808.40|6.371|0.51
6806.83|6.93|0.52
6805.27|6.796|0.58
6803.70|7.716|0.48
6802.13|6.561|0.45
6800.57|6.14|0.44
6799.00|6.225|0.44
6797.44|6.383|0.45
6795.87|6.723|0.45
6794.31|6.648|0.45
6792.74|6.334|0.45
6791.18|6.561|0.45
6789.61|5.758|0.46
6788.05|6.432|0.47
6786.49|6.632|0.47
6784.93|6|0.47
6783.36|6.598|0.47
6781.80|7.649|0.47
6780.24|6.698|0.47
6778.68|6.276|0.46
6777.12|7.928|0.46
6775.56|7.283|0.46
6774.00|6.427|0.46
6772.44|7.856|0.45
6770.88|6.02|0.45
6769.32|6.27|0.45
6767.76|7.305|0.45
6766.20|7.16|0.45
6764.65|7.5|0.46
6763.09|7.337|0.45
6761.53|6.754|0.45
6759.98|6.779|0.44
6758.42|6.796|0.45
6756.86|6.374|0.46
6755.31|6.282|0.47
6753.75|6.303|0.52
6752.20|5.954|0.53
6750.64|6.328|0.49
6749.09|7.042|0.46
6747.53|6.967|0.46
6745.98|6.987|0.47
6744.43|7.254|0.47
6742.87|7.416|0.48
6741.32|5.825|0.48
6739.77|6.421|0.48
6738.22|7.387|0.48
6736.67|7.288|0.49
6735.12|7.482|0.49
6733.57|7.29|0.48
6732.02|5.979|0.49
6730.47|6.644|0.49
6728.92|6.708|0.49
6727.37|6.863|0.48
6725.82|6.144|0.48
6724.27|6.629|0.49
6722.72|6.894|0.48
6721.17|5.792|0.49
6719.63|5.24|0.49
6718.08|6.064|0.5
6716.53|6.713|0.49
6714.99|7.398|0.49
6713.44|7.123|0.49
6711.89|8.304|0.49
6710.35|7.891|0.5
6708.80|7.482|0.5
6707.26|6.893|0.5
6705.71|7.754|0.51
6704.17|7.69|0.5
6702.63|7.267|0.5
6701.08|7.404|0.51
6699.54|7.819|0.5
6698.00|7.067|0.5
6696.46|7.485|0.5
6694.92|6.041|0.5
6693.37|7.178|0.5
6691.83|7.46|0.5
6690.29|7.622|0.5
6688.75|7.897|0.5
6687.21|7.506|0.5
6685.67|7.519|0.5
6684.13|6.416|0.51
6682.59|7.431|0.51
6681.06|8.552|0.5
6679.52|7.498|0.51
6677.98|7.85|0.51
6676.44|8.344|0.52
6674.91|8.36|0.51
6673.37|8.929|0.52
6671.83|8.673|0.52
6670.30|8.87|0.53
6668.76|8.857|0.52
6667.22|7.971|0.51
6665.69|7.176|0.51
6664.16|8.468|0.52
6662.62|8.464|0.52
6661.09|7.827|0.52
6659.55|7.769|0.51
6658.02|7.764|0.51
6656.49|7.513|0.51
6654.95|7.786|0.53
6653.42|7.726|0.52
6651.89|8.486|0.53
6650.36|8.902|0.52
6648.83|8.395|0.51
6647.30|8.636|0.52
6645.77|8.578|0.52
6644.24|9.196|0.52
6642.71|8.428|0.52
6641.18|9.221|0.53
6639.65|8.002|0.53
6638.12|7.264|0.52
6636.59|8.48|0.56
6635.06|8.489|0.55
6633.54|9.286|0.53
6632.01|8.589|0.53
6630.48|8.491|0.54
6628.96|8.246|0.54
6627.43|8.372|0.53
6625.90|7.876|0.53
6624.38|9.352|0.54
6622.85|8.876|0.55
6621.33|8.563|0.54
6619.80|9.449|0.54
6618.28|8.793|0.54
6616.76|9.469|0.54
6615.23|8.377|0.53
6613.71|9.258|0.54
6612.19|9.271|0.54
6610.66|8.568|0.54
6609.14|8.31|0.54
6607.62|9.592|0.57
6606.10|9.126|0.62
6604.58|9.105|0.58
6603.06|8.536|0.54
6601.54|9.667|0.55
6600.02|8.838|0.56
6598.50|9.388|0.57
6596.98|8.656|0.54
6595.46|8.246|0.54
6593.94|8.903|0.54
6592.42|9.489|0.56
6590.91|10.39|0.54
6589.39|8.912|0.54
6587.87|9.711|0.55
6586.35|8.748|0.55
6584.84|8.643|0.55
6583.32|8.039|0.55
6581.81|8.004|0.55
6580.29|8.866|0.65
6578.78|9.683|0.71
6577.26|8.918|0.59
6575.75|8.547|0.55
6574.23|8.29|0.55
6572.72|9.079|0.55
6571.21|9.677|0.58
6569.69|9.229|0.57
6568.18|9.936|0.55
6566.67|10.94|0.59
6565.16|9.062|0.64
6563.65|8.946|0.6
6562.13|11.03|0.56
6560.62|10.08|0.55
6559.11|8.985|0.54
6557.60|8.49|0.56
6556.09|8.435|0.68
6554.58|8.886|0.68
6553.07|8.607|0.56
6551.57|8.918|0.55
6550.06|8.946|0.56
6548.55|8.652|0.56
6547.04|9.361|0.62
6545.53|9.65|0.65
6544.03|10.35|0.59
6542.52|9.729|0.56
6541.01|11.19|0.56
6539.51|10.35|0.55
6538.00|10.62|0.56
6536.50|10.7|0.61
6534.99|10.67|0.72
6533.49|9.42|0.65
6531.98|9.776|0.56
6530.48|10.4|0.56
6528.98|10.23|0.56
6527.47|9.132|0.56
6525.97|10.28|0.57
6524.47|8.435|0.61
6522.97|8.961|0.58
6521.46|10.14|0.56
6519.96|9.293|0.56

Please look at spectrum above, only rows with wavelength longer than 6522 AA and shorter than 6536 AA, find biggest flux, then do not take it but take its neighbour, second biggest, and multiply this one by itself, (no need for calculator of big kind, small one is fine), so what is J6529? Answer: 108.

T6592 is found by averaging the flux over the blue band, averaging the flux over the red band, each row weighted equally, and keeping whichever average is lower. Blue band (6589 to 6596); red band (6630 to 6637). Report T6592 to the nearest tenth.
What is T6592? 8.7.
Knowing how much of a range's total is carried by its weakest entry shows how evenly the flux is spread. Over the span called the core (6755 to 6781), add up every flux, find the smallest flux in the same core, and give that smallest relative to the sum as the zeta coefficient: 0.0514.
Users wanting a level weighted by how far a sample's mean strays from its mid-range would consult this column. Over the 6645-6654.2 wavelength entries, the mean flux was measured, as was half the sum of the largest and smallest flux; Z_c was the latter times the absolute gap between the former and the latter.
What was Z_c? 1.2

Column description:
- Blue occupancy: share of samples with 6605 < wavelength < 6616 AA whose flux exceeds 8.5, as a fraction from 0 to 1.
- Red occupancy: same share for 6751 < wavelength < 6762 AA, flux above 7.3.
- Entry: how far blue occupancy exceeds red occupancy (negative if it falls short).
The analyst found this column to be 0.71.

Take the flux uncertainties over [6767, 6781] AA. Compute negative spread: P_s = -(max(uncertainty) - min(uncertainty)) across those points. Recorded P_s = -0.020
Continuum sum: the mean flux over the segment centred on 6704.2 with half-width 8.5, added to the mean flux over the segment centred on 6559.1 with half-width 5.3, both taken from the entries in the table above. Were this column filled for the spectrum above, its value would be 16.8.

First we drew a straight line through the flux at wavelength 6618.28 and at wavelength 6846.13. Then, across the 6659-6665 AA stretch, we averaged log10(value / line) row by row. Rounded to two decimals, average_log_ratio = -0.02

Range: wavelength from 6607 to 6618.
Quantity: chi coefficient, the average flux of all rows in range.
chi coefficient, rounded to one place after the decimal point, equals 9.0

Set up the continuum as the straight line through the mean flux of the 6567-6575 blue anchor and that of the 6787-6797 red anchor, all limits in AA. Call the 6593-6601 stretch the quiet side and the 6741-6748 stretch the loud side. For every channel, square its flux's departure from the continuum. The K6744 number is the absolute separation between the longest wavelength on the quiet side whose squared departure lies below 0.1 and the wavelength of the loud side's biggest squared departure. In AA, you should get 141.3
